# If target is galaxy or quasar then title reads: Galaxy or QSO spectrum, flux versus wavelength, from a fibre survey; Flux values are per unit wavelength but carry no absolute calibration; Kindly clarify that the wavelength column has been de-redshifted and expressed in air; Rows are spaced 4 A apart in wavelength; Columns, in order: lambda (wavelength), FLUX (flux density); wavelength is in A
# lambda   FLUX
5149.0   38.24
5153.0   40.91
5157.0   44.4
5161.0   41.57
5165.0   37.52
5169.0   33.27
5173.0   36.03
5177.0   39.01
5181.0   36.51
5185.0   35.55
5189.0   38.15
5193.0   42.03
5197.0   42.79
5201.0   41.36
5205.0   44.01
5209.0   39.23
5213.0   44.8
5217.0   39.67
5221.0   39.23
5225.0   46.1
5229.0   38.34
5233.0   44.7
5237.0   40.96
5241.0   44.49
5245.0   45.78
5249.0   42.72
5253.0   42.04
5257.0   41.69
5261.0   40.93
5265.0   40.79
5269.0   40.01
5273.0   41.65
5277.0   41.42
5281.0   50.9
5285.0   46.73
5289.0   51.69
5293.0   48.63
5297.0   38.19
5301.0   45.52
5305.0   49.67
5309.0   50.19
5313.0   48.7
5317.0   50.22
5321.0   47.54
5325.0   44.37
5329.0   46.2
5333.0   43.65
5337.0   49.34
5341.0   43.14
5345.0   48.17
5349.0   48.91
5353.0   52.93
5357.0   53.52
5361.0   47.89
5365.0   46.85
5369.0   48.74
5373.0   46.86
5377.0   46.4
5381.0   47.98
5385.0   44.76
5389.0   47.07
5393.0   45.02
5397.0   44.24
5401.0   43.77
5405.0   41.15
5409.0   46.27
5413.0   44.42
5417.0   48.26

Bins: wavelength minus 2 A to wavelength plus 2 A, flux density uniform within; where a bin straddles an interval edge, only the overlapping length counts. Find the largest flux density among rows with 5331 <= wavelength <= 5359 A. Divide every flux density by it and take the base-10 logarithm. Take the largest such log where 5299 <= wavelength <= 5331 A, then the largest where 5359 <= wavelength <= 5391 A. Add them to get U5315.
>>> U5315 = -0.068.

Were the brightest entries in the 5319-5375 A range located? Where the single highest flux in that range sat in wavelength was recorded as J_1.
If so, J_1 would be 5357.0 A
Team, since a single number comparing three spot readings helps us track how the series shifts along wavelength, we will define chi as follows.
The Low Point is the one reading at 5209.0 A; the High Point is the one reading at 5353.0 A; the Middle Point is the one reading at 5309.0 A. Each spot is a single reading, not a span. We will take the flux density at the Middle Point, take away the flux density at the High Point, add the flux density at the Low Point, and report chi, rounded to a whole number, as 36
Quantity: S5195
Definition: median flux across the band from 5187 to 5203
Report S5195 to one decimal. 41.7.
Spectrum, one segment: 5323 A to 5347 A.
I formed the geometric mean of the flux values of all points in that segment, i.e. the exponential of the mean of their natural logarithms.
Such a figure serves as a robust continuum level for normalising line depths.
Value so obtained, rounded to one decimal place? 45.8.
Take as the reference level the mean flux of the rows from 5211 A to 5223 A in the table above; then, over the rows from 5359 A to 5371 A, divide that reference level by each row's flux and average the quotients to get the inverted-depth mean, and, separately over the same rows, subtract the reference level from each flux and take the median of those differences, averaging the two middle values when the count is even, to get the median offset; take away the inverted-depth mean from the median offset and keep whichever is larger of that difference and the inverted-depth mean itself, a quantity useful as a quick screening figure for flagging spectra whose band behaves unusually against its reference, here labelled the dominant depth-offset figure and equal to 5.8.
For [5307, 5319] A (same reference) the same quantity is 8.1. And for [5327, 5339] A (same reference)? 4.1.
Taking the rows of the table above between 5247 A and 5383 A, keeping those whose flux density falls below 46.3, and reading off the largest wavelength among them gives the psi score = 5341.0 A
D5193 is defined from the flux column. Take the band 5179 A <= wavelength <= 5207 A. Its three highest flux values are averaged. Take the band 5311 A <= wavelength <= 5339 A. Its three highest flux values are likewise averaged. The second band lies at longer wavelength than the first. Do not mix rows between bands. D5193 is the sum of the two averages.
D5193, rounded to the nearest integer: 92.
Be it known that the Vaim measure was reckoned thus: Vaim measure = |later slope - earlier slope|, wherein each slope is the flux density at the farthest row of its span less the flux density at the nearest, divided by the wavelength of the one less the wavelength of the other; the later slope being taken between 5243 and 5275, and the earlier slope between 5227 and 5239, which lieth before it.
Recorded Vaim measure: 0.5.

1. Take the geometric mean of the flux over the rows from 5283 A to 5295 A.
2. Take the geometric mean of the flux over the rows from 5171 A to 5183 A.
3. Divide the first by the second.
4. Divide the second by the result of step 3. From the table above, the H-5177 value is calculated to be 28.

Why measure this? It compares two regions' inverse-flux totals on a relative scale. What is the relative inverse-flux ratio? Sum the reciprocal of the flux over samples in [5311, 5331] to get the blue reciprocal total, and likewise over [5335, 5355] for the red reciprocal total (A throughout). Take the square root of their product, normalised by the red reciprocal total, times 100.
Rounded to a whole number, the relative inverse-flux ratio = 101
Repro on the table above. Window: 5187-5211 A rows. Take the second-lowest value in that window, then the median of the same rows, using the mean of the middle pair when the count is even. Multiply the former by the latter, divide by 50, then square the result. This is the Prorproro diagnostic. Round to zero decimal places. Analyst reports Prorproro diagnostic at 1070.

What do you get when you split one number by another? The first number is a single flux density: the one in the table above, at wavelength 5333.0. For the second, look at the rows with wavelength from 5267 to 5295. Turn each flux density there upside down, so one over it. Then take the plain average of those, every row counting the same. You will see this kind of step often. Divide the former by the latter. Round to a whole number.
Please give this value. 1983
